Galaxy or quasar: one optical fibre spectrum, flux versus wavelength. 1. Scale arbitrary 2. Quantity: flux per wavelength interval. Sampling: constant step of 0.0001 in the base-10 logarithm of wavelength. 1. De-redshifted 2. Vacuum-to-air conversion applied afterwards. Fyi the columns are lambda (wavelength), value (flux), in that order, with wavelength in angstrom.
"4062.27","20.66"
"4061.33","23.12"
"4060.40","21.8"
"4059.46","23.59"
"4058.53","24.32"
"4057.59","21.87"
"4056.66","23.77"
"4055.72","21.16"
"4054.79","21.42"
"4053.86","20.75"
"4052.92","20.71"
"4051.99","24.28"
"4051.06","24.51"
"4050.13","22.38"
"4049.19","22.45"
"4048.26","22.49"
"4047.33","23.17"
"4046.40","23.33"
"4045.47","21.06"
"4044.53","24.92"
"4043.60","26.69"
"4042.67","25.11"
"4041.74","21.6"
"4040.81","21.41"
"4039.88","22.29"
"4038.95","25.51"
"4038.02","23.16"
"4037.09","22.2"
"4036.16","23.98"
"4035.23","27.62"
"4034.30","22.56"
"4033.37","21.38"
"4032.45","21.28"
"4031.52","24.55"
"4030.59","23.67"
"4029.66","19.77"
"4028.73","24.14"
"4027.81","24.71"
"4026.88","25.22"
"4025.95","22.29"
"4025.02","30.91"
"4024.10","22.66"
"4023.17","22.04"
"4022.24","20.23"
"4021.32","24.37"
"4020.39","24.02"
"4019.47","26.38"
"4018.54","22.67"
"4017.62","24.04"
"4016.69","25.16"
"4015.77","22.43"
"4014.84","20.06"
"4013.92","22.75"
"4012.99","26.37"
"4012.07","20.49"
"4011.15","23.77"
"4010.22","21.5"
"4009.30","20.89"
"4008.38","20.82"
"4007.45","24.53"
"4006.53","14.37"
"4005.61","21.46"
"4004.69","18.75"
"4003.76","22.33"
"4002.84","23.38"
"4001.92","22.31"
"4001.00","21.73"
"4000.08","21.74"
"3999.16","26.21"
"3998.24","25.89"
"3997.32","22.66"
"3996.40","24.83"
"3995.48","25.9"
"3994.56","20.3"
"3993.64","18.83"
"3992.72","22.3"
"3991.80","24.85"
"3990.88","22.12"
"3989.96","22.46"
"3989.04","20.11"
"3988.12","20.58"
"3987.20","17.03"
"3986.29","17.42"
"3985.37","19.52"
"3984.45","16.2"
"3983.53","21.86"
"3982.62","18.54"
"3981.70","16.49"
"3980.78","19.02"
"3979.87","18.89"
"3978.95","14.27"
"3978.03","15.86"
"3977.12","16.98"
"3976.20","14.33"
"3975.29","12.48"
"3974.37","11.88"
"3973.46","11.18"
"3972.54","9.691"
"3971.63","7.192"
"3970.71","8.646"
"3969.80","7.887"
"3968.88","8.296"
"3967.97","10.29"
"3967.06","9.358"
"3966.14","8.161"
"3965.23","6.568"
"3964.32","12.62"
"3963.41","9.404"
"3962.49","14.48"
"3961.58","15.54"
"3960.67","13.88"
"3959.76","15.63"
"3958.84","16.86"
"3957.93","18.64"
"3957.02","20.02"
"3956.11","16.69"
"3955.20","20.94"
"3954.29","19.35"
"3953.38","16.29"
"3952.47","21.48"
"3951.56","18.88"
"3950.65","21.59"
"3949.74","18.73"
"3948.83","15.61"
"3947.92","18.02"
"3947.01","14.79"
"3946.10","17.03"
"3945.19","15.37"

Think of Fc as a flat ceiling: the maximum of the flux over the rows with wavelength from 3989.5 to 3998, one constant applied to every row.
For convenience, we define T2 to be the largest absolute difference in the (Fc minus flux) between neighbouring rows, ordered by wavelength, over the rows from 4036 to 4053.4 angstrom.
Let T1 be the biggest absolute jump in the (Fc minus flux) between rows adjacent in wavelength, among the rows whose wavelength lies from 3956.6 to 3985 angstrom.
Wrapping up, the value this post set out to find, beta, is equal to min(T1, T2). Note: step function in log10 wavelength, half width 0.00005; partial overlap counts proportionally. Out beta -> 3.9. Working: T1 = 6.1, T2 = 4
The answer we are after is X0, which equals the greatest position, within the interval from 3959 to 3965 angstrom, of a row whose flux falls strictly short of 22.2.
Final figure 3964.32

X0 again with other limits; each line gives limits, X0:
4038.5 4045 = 4041.74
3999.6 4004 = 4001.00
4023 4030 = 4029.66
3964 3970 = 3969.80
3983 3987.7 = 3987.20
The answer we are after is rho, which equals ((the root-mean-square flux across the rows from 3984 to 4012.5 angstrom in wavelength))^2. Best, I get 468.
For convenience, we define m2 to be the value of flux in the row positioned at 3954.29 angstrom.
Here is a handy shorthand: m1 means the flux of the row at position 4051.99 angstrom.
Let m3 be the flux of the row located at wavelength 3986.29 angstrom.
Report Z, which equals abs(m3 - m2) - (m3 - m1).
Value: 9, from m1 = 24.28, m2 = 19.35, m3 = 17.42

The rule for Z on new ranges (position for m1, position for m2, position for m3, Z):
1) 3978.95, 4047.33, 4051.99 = -9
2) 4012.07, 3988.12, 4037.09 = 0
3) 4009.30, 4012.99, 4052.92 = 6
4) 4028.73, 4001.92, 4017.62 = 2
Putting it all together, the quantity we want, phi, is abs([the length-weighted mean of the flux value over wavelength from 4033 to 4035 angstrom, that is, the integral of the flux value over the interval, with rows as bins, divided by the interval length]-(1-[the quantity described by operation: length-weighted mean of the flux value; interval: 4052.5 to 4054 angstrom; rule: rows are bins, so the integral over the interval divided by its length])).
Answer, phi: 42.3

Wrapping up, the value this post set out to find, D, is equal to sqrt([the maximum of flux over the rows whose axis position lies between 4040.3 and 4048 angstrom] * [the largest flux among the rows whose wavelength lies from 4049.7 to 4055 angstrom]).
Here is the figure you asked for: 26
